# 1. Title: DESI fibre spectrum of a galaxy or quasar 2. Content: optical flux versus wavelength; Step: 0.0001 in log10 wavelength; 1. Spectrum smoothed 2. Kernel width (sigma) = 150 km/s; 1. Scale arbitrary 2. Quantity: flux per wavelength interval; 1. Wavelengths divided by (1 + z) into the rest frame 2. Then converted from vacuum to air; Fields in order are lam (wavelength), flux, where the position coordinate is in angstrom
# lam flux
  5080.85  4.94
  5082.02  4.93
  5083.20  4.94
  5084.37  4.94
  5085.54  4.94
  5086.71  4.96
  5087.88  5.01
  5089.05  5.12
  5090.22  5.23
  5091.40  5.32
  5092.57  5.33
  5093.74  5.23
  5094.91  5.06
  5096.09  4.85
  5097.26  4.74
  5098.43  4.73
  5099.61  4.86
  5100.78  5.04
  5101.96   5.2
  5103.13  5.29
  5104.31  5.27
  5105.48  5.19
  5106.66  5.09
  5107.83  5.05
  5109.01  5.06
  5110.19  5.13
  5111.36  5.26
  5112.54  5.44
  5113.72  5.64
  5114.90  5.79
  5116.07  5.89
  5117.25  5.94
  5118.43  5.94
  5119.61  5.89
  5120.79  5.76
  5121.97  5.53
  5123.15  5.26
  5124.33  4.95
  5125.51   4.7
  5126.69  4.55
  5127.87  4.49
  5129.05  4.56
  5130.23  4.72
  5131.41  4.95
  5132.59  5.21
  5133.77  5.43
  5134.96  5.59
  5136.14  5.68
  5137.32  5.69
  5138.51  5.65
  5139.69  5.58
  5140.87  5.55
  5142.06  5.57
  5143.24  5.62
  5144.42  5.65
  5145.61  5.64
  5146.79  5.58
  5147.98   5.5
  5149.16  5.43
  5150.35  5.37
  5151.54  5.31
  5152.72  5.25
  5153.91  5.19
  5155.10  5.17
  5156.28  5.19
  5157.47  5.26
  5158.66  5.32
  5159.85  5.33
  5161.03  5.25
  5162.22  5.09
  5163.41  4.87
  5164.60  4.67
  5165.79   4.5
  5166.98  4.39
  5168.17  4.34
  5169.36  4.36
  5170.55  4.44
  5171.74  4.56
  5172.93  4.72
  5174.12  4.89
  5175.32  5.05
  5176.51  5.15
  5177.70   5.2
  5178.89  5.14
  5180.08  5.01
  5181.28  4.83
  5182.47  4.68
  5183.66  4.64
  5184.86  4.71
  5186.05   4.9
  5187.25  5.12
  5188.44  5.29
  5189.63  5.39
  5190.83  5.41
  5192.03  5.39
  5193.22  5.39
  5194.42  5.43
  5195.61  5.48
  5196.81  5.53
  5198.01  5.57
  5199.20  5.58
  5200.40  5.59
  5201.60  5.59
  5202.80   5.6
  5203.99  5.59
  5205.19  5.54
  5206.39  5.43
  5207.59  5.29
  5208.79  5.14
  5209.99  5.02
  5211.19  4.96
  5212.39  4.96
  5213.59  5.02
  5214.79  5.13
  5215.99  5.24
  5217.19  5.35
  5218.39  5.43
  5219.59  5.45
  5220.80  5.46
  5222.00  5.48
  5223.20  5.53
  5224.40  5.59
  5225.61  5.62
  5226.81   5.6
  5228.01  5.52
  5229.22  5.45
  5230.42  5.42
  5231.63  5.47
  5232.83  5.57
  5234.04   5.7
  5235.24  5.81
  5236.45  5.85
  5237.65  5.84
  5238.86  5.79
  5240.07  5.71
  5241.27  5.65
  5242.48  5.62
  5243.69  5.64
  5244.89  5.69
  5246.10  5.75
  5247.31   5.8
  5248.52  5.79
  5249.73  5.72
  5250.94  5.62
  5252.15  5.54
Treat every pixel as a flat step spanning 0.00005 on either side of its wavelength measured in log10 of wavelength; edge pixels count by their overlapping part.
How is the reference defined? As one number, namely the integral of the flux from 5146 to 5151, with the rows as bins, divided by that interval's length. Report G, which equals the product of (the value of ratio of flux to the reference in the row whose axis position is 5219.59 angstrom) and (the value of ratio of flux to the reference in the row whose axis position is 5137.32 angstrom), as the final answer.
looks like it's 1.04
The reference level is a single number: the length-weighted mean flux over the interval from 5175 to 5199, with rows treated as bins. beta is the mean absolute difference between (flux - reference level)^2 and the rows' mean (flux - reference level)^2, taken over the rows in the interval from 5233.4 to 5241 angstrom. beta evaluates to 0.06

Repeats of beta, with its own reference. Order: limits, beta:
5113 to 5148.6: 0.13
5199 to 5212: 0.07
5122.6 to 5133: 0.15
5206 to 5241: 0.11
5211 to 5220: 0.02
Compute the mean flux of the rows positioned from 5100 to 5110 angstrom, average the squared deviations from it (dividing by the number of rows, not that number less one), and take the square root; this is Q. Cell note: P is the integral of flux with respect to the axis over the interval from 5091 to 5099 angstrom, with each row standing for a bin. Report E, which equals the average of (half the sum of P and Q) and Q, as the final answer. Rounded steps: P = 40.3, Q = 0.09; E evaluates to 10.1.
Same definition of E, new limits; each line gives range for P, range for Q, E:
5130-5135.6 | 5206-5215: 7.4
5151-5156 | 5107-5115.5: 6.7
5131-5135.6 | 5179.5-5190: 6.3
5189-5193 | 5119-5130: 5.8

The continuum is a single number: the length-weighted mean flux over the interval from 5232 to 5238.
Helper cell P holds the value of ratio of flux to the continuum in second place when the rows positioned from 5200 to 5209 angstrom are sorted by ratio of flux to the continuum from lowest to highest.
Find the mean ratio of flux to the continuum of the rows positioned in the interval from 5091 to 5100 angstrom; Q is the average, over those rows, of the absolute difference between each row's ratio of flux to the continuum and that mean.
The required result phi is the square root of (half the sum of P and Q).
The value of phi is 0.692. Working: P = 0.921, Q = 0.038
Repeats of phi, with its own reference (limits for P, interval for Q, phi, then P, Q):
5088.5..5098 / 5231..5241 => 0.657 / 0.844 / 0.018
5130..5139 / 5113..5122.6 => 0.664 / 0.862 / 0.020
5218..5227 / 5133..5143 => 0.692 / 0.949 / 0.011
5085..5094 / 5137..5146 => 0.660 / 0.863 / 0.007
